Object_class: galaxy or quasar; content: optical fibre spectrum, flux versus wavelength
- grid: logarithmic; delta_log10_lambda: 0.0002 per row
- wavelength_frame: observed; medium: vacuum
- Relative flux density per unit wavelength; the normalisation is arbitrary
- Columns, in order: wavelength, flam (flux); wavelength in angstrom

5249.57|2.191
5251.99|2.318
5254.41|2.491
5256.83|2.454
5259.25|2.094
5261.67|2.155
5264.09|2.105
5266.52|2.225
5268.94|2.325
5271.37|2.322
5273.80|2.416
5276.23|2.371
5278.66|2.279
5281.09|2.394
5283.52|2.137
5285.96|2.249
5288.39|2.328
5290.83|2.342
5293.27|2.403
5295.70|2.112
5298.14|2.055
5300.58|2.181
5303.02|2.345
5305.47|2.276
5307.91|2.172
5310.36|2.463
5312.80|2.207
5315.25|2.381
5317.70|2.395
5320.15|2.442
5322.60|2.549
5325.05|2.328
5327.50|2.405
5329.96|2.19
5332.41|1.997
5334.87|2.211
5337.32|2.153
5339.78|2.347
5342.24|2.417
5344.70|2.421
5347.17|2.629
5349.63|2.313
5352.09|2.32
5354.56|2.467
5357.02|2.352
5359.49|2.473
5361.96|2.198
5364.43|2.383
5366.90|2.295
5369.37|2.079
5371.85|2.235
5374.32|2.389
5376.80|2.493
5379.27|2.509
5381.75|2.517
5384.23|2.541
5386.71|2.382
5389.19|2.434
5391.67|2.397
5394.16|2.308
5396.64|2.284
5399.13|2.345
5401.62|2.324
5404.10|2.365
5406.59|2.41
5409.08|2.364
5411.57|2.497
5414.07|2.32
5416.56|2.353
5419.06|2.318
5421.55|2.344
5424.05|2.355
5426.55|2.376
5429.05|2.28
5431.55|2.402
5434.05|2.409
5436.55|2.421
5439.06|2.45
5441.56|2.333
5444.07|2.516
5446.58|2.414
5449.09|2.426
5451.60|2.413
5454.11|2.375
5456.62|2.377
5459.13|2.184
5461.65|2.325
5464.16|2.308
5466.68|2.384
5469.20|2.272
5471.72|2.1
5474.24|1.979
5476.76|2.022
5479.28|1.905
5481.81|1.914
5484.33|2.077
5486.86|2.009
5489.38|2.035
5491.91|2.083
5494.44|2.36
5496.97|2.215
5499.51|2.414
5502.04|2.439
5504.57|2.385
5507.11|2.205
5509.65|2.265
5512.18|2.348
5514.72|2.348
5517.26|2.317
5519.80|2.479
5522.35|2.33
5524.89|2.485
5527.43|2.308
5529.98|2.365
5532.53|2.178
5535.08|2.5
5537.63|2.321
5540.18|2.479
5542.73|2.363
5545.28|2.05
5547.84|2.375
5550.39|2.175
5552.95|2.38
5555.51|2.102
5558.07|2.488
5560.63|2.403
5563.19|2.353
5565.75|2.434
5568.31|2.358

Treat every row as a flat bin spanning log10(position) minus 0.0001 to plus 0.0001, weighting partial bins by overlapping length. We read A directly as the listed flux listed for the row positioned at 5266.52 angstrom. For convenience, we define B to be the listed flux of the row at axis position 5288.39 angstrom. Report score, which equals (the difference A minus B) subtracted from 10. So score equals 10.1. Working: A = 2.225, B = 2.328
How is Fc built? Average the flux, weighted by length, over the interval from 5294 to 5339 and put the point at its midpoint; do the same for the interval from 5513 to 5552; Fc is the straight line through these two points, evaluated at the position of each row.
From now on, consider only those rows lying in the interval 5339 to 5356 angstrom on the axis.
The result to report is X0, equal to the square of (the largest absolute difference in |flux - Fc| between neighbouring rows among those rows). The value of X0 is 0.100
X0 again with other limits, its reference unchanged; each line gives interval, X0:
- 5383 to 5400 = 0.026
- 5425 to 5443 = 0.014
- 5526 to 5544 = 0.020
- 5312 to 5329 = 0.049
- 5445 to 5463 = 0.015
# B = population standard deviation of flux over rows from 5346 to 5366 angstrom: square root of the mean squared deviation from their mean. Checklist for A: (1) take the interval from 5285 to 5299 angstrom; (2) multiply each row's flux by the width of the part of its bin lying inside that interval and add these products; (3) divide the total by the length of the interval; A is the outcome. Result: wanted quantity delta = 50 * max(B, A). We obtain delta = 113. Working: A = 2.25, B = 0.122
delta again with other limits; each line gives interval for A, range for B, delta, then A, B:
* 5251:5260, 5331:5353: 118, 2.35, 0.170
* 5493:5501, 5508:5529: 116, 2.33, 0.075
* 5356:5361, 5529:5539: 120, 2.40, 0.115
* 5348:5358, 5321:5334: 119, 2.38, 0.188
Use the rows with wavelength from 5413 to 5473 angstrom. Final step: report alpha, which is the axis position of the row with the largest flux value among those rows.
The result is 5444.07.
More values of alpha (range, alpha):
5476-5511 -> 5502.04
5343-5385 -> 5347.17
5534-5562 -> 5535.08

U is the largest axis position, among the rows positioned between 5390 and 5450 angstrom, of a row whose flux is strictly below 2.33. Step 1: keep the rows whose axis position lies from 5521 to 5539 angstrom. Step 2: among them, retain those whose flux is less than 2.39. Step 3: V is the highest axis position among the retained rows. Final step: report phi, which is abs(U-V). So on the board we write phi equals 108.6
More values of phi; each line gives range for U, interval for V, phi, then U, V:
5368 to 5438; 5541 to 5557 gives 126.5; 5429.05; 5555.51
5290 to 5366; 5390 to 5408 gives 42.1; 5361.96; 5404.10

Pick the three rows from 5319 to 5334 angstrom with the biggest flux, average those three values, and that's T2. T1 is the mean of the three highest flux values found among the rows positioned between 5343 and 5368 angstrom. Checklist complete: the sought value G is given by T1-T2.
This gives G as 0.06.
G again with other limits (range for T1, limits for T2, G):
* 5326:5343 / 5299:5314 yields 0.03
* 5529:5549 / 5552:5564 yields 0.03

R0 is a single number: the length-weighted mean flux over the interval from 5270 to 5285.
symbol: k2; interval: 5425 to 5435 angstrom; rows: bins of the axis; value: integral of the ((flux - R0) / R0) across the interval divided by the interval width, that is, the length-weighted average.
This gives 0.02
